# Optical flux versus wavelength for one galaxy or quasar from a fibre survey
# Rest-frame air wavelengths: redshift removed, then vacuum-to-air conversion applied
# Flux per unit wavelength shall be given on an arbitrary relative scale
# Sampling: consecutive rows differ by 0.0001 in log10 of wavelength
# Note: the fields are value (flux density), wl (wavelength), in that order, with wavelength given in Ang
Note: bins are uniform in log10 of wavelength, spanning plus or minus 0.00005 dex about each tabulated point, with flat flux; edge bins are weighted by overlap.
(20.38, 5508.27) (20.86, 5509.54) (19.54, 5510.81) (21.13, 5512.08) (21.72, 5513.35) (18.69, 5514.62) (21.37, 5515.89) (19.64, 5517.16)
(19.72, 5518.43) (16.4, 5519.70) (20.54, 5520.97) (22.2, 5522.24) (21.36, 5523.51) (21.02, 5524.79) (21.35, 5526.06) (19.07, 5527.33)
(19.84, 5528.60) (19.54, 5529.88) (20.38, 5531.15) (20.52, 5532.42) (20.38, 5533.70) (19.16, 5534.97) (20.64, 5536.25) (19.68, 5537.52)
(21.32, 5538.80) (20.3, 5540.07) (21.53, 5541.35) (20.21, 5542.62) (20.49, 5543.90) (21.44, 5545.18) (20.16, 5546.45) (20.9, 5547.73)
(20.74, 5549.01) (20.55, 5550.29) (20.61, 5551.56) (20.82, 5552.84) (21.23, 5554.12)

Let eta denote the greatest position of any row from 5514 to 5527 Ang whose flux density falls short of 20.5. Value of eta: 5519.70 Ang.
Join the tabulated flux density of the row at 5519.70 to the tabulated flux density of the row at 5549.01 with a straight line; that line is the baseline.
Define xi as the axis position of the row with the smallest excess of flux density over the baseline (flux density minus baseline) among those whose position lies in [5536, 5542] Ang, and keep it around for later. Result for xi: 5537.52 Ang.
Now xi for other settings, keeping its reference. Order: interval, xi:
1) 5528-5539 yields 5534.97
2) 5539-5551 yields 5550.29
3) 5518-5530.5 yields 5519.70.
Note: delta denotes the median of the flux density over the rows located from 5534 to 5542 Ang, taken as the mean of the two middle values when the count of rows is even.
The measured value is 20.5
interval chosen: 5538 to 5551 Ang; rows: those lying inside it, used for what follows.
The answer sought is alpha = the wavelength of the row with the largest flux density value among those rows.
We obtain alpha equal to 5541.35 Ang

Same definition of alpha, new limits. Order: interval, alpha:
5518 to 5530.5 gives 5522.24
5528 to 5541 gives 5538.80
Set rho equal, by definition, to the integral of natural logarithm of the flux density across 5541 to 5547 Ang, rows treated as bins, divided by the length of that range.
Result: 3.03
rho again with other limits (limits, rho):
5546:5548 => 3.02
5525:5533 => 3.01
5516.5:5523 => 2.98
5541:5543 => 3.05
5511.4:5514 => 3.06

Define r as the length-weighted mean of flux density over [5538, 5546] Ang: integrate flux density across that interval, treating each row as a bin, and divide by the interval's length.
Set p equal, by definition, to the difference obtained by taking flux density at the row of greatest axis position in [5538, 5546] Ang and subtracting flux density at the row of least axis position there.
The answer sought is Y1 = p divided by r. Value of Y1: 0.01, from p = 0.1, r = 20.8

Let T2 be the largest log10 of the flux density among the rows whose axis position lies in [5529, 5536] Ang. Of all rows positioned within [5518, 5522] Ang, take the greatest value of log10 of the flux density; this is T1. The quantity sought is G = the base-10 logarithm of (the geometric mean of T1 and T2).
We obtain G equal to 0.118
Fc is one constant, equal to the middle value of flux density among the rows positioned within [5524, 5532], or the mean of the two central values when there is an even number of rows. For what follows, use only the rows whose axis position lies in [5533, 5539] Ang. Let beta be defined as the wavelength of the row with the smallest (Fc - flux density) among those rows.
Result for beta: 5538.80 Ang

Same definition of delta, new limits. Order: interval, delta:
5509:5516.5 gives 21.0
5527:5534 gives 20.1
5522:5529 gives 21.2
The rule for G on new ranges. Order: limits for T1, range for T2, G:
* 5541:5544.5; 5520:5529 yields 0.127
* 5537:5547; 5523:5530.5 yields 0.124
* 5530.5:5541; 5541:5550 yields 0.124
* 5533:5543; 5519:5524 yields 0.127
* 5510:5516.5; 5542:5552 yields 0.125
